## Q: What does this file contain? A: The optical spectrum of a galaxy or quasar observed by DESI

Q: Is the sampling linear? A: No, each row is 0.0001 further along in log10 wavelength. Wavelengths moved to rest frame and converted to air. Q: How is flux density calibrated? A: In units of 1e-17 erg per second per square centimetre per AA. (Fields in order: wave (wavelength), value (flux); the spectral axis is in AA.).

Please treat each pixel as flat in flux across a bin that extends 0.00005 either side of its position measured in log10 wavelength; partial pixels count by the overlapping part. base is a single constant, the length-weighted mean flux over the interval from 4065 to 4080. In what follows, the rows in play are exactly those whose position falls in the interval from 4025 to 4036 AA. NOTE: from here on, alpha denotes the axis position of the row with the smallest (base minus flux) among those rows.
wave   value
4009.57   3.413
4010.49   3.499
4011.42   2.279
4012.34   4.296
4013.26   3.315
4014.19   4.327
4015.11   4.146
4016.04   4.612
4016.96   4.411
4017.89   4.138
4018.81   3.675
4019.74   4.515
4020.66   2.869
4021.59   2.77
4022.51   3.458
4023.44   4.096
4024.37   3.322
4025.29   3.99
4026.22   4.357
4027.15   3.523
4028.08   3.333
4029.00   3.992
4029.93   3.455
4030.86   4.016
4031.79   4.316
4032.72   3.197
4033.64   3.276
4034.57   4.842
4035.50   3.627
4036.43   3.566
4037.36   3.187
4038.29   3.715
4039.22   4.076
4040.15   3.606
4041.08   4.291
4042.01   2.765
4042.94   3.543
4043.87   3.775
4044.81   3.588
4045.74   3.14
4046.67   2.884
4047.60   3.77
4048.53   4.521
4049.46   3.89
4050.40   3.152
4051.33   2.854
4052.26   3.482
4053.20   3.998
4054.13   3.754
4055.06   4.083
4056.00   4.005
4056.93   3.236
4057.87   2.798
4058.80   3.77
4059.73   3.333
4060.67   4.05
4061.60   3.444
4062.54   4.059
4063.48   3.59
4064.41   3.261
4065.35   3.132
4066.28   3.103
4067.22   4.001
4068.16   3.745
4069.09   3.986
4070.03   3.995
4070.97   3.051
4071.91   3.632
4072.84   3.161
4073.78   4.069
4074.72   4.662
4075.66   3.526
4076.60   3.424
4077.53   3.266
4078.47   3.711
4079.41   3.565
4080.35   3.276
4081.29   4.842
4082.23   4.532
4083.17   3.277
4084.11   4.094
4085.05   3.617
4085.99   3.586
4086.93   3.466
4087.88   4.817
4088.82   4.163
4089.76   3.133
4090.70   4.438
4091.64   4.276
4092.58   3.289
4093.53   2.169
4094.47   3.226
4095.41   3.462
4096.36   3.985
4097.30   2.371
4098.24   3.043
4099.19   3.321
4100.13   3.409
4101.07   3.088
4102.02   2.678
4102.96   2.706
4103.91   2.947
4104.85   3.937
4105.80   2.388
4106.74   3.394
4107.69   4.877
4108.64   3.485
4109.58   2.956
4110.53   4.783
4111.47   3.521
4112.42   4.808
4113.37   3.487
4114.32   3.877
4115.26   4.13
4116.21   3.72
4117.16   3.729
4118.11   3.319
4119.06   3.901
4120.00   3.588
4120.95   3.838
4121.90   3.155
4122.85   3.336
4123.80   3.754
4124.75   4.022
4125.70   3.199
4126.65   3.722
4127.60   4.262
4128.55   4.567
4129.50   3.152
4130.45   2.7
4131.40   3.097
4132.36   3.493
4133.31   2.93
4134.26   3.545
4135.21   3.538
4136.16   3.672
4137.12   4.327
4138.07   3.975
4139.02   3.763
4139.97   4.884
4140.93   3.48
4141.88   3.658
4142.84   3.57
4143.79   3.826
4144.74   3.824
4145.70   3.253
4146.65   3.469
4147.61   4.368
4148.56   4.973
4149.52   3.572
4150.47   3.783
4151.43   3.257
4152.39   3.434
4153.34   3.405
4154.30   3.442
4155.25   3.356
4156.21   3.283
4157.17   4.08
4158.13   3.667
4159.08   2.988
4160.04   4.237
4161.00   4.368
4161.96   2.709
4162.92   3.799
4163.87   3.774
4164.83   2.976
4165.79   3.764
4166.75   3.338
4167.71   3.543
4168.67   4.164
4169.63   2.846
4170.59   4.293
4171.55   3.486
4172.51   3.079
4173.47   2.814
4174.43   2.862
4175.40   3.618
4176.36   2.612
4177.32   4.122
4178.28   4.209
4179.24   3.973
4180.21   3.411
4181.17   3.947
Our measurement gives 4034.57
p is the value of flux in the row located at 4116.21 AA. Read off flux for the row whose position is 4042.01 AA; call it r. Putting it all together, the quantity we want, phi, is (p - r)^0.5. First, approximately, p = 3.72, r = 2.765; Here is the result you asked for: 1.0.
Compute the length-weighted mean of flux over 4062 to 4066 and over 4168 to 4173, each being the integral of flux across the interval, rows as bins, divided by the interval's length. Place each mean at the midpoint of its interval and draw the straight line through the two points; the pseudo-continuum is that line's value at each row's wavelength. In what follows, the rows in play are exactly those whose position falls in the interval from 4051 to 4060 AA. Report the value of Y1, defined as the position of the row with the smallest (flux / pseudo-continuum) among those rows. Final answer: 4057.87 AA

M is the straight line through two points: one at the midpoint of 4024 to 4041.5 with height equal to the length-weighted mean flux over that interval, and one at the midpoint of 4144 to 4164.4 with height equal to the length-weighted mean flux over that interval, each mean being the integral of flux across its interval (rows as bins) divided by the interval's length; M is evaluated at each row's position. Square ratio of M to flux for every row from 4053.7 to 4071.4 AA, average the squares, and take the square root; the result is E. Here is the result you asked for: 1.06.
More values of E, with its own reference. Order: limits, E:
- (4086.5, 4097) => 1.09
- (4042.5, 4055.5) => 1.07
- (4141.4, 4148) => 1.00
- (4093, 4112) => 1.20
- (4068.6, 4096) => 1.05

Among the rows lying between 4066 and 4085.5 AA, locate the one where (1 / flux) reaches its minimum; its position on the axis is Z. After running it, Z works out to 4081.29 AA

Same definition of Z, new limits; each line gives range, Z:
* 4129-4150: 4148.56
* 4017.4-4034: 4019.74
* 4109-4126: 4112.42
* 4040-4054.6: 4048.53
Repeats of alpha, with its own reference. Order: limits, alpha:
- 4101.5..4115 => 4107.69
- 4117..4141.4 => 4139.97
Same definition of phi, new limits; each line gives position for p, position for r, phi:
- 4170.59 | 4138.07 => 0.6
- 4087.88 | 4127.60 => 0.7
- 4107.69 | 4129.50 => 1.3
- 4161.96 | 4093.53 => 0.7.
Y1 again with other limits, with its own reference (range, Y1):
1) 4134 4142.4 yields 4140.93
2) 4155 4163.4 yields 4161.96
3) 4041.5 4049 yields 4042.01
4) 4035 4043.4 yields 4042.01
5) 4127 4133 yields 4130.45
